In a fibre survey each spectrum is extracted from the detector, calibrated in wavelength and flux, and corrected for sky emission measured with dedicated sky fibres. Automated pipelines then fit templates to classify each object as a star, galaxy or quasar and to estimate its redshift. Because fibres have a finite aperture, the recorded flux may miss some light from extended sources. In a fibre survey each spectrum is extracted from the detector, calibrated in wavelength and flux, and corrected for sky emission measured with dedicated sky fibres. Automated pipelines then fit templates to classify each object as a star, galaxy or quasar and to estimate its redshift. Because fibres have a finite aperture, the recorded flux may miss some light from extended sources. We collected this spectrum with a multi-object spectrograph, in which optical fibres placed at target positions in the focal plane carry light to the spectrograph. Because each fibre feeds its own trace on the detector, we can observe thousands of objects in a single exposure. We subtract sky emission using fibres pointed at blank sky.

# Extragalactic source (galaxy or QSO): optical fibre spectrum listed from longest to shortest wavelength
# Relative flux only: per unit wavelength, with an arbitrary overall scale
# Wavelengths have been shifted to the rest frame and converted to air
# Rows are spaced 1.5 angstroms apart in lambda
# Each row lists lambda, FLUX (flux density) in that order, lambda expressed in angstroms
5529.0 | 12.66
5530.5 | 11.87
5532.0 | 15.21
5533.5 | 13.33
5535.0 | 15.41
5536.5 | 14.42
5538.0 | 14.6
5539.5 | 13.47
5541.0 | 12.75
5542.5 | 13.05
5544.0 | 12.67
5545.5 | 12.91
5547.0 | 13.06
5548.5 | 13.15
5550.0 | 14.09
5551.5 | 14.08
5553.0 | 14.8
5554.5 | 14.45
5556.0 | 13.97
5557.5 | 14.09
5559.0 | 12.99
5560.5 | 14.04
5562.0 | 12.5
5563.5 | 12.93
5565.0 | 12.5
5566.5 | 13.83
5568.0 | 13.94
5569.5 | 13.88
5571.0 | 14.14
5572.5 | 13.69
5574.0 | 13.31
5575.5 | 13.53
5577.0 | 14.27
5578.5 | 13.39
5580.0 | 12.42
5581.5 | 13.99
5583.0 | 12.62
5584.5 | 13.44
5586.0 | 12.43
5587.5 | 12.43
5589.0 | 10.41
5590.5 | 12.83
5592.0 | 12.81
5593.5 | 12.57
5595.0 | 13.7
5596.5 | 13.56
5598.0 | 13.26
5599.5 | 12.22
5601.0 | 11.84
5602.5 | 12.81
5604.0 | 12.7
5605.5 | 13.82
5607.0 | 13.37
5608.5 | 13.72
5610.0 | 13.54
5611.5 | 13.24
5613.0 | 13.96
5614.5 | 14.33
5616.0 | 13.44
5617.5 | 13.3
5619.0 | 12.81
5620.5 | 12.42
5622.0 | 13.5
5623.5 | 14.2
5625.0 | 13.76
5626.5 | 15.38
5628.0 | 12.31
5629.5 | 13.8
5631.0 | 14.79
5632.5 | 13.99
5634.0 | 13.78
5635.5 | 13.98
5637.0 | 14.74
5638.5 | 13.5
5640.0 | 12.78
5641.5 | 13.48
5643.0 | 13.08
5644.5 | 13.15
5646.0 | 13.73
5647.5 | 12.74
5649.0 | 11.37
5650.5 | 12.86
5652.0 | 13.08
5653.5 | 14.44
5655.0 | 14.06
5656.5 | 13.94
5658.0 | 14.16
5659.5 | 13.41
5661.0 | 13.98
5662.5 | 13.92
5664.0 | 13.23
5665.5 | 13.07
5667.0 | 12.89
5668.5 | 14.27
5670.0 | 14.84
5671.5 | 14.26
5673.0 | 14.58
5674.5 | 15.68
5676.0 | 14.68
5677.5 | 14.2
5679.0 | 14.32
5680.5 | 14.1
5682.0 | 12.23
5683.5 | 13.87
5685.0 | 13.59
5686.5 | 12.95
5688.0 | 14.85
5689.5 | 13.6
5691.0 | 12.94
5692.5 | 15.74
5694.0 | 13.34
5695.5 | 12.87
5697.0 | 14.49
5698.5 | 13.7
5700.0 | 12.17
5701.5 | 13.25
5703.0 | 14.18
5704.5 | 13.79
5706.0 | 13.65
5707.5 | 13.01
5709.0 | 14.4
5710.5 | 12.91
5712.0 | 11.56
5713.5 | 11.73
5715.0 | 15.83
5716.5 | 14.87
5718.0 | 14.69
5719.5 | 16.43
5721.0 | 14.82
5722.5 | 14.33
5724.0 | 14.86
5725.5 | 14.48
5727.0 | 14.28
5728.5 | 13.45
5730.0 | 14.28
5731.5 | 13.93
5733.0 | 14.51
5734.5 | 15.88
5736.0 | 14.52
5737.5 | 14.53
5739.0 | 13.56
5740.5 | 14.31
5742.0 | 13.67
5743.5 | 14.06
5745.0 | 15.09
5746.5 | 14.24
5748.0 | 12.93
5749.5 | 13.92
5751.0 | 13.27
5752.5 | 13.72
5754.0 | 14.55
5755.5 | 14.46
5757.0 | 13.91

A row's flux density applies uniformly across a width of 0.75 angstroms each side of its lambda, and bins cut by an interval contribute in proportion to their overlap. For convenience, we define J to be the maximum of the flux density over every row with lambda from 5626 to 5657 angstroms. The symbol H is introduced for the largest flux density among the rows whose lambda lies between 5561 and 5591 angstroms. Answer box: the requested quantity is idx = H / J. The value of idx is 0.93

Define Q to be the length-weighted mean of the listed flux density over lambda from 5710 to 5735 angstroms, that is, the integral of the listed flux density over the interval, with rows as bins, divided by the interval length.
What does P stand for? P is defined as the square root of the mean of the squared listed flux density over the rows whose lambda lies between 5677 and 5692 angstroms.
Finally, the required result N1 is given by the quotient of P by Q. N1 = 0.96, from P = 13.7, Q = 14.3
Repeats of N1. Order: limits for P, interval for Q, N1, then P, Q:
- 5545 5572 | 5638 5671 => 1.01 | 13.6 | 13.5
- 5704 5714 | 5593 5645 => 0.97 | 13.0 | 13.5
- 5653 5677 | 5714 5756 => 0.98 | 14.1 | 14.4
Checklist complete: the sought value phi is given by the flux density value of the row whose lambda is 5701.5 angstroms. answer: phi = 13.25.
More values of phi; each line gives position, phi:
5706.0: 13.65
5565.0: 12.5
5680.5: 14.1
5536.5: 14.42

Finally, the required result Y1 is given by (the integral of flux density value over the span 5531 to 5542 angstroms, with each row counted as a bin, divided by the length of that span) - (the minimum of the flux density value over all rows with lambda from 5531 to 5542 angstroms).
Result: 1.3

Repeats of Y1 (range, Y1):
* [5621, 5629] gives 1.5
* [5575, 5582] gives 1.1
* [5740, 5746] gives 0.6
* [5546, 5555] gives 0.8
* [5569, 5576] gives 0.4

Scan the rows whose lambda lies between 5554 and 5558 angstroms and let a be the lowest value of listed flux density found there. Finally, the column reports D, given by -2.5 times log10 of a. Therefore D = -2.86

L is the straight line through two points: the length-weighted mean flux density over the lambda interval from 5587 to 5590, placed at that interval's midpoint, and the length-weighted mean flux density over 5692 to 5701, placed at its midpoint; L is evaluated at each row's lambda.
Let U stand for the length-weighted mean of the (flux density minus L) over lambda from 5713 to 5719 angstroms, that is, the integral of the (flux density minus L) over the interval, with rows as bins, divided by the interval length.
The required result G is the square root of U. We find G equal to 0.66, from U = 0.4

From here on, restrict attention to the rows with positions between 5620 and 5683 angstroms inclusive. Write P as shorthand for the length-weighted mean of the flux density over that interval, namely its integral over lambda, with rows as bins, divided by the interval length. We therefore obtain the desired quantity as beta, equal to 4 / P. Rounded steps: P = 13.7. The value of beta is 0.291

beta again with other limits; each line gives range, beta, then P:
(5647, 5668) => 0.299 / 13.4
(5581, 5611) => 0.310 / 12.9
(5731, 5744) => 0.279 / 14.3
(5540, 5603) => 0.302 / 13.2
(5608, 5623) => 0.298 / 13.4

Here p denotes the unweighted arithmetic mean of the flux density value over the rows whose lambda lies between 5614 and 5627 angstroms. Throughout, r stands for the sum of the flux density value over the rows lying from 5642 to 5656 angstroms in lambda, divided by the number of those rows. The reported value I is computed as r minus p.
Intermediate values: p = 13.7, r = 13.2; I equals -0.51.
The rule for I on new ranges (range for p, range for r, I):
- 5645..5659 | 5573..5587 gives -0.11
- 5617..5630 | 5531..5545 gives 0.38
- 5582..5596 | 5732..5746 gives 1.88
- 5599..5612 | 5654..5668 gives 0.60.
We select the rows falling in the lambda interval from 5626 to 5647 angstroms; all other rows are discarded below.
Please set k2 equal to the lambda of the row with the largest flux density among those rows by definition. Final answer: 5626.5 angstroms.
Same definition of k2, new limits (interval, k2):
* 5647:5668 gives 5653.5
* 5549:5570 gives 5553.0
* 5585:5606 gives 5605.5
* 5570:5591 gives 5577.0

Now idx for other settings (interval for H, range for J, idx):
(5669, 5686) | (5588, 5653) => 1.02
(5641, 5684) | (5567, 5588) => 1.10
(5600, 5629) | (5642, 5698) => 0.98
